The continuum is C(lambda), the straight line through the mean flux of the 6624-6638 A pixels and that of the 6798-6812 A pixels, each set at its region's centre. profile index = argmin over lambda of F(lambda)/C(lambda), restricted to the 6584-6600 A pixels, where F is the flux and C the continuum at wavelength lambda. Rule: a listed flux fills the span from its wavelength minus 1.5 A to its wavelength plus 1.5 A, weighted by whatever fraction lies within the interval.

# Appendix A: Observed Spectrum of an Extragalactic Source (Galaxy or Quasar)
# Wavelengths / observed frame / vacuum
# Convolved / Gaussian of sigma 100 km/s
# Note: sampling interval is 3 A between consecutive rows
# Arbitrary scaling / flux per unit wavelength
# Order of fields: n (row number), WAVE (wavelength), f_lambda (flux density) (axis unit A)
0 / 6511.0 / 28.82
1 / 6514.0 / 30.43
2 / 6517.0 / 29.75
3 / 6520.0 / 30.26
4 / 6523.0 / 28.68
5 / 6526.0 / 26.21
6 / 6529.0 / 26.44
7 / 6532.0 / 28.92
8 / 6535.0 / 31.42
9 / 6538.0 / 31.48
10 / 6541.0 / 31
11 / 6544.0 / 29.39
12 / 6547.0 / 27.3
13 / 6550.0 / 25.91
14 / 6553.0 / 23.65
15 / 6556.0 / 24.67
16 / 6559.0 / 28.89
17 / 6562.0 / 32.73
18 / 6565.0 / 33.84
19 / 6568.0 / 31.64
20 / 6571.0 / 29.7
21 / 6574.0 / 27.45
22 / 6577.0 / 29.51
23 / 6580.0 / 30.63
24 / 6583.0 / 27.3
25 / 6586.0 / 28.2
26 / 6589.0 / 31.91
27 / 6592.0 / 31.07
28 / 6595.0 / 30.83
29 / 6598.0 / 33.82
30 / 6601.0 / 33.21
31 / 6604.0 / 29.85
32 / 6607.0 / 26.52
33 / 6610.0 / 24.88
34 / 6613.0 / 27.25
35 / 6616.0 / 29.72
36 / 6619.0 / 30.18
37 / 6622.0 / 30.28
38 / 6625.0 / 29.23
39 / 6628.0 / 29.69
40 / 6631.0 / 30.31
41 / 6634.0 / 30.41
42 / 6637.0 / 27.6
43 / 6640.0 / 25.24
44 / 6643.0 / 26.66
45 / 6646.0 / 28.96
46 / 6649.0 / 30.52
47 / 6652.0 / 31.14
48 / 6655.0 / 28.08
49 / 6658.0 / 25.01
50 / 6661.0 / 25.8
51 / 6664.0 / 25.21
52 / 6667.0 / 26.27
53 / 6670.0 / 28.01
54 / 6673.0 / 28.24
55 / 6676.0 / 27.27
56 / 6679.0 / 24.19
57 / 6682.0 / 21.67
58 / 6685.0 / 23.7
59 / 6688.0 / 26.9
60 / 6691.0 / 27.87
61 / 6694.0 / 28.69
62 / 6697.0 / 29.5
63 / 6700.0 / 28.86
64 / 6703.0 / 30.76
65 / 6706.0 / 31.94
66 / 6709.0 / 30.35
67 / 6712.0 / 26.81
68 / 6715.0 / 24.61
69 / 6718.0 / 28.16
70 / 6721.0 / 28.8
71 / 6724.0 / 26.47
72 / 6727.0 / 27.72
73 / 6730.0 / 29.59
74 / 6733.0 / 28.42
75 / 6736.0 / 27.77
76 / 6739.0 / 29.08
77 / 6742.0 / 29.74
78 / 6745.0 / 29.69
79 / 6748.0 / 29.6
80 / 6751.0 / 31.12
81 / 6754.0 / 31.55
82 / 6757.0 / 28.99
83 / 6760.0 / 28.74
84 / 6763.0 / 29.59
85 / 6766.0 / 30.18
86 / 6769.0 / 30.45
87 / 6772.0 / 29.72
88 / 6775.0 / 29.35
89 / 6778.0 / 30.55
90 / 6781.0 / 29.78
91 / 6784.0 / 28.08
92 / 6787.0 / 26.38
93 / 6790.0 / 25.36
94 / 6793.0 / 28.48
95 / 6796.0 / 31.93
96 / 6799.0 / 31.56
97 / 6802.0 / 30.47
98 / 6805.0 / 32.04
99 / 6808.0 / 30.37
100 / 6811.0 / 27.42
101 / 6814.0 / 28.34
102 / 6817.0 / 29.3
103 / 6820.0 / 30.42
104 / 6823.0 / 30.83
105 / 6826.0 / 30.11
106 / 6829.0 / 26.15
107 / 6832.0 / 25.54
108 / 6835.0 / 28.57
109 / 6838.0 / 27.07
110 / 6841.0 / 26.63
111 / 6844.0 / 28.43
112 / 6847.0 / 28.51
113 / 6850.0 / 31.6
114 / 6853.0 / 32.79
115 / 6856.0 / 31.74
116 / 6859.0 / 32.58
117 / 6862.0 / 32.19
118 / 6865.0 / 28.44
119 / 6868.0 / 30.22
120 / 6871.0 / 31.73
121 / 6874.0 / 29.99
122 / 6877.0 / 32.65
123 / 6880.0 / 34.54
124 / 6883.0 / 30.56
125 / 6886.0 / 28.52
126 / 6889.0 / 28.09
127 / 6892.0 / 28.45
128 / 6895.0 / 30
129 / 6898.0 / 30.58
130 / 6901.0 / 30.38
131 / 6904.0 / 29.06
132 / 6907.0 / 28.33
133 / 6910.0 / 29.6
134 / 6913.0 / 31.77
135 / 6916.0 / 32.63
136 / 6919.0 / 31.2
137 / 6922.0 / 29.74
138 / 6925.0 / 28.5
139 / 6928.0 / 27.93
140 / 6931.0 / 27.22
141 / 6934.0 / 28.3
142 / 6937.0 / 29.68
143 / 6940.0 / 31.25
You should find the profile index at 6586.0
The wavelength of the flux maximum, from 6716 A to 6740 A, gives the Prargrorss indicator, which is 6730.0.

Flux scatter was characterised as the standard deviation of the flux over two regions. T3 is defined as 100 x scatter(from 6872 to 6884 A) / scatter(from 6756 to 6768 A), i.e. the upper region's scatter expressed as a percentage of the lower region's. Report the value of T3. 323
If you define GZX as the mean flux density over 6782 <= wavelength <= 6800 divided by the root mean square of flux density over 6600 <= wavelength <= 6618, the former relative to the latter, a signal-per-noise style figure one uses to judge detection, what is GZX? 1.00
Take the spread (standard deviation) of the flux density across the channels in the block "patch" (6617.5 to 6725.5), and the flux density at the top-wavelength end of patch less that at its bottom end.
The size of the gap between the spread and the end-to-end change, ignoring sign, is 6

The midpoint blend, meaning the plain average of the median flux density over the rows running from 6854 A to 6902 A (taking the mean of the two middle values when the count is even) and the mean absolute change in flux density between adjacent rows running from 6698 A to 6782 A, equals 15.86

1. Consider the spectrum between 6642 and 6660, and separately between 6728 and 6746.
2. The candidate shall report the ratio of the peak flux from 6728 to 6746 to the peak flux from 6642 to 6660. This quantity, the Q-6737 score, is 0.96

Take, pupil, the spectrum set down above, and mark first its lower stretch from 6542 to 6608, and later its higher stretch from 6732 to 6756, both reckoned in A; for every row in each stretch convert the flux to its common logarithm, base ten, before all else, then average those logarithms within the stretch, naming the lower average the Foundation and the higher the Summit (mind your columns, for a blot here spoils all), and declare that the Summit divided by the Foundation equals 1.00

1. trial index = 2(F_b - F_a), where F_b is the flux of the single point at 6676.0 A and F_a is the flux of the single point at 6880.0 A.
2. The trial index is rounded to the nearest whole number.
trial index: -15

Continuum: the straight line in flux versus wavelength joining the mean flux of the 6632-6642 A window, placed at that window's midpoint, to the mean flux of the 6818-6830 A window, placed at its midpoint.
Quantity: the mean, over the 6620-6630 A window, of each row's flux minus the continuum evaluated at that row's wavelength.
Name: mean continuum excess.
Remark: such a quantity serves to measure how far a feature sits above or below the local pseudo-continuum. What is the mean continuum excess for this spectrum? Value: 2.1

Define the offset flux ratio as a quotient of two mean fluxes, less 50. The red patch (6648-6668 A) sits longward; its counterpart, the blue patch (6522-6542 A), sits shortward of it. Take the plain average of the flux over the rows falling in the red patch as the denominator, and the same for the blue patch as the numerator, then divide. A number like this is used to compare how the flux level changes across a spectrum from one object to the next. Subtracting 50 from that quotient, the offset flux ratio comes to -48.9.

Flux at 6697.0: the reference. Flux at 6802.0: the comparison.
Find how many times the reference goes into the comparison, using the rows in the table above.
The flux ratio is 1.03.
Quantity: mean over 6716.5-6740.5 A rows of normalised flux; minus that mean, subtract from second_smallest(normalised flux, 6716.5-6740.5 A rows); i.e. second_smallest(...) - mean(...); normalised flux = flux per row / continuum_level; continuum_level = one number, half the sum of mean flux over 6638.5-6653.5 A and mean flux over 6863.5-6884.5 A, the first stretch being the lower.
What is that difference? -0.02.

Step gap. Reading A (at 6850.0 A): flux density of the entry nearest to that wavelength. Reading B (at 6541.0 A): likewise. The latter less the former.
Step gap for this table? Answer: -0.6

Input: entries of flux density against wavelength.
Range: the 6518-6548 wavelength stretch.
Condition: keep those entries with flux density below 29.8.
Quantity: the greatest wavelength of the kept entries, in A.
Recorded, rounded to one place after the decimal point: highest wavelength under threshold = 6547.0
